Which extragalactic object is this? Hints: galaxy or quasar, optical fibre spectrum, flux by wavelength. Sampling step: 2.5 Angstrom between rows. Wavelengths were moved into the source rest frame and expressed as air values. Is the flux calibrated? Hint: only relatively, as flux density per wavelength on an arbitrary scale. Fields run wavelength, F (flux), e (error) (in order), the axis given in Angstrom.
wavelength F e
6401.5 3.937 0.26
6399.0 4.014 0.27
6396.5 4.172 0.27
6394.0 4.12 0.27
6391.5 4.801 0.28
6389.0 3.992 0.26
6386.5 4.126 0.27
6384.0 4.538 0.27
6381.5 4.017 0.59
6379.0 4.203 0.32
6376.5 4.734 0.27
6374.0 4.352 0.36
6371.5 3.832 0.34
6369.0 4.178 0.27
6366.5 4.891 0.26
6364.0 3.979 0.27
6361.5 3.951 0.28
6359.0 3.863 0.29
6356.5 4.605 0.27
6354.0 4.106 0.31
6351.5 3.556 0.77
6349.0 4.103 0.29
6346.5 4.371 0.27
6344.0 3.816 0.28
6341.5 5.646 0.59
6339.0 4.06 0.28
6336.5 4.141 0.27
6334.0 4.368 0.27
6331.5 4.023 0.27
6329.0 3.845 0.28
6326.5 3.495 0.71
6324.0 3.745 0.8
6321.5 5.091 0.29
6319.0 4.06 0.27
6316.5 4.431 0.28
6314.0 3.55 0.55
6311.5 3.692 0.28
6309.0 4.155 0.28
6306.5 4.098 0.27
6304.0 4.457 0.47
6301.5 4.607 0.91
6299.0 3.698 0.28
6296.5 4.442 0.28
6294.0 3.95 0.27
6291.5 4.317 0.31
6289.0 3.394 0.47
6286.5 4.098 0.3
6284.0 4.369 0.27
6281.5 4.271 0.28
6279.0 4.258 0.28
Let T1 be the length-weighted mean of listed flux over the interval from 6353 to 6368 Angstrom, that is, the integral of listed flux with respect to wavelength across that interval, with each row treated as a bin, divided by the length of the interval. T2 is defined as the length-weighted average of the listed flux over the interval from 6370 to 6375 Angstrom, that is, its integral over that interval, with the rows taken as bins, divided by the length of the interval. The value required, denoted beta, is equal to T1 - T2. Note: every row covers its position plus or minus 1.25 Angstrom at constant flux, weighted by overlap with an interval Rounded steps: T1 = 4.23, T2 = 4.08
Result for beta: 0.15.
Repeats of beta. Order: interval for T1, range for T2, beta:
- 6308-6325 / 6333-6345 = -0.31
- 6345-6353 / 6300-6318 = -0.13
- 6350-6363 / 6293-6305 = -0.21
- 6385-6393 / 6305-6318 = 0.31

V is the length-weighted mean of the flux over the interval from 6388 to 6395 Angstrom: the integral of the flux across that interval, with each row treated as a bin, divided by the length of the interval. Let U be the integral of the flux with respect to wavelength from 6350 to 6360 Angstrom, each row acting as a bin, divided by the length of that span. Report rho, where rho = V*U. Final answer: 17.5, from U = 4.04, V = 4.32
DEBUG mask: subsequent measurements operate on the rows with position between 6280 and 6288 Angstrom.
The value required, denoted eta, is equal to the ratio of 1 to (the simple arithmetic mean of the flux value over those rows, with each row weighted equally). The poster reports 0.2355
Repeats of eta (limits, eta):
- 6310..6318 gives 0.2570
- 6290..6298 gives 0.2361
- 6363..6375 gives 0.2355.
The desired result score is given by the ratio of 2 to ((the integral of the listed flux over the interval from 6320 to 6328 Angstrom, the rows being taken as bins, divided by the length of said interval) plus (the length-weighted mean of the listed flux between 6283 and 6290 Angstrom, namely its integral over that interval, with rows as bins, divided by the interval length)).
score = 0.248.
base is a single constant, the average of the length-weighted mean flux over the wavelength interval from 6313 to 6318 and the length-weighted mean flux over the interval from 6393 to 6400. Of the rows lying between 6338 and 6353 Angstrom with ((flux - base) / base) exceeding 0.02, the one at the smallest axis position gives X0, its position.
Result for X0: 6341.5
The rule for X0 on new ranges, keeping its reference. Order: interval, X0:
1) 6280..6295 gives 6281.5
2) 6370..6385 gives 6374.0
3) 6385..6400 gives 6391.5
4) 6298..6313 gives 6301.5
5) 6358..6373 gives 6366.5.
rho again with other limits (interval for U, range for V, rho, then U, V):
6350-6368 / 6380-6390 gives 17.3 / 4.14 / 4.17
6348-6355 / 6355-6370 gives 16.6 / 3.91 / 4.24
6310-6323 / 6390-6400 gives 17.8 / 4.16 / 4.28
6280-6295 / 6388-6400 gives 17.2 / 4.07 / 4.23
